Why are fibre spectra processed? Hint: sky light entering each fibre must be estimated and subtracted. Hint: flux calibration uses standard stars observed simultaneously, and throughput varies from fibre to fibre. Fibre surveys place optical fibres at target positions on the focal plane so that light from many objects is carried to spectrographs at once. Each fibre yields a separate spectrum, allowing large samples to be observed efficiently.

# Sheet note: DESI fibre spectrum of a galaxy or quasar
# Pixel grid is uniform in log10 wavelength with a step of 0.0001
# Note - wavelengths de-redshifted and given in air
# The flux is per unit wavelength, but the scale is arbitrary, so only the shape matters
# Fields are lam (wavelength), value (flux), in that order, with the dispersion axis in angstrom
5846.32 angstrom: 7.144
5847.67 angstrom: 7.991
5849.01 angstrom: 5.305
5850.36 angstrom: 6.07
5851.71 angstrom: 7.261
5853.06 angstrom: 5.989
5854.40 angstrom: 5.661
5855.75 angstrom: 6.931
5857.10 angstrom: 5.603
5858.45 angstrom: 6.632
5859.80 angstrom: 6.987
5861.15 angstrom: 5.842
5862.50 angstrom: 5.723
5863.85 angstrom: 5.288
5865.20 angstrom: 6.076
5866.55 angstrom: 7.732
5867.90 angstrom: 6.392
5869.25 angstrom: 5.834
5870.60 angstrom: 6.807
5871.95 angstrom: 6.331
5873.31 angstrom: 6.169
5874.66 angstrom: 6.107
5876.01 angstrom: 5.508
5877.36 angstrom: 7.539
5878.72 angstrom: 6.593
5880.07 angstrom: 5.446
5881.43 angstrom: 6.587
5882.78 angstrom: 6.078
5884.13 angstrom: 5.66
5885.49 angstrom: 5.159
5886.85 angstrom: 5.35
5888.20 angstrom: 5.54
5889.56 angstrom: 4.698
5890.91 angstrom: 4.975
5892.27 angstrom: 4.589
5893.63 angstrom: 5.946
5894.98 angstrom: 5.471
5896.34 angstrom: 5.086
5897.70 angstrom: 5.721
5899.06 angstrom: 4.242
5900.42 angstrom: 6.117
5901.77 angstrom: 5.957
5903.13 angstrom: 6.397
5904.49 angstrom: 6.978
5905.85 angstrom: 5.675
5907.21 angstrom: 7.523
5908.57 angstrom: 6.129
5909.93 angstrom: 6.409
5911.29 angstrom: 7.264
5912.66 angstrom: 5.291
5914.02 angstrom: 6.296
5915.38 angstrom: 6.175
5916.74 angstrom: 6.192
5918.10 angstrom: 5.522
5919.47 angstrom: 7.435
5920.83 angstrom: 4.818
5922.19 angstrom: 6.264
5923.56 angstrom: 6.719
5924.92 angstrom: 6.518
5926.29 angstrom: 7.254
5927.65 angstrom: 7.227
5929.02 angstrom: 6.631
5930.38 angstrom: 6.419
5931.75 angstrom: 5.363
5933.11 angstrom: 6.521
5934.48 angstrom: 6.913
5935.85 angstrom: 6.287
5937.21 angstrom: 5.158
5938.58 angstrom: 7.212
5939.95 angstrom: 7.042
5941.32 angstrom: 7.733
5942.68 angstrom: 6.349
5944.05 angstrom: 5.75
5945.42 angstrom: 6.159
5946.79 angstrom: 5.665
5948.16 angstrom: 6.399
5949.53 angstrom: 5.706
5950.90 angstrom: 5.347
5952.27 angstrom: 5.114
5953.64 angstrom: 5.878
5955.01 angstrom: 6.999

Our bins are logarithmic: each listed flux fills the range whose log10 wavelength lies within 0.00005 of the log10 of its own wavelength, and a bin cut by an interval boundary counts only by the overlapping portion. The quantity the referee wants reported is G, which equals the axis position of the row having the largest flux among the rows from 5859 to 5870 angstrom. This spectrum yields 5866.55 angstrom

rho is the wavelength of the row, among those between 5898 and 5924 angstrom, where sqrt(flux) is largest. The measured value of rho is 5907.21 angstrom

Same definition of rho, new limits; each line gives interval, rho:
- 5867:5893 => 5877.36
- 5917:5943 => 5941.32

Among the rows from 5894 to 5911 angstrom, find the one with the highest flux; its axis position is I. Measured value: 5907.21 angstrom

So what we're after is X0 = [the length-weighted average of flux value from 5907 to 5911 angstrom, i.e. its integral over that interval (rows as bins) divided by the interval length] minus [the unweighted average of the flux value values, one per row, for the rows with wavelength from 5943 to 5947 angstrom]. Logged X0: 0.8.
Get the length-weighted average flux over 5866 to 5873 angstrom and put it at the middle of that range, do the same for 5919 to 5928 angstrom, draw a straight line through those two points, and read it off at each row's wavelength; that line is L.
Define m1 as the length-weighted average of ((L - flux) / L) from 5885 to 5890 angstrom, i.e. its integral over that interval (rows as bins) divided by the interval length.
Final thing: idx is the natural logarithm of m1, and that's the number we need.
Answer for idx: -1.6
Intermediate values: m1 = 0.21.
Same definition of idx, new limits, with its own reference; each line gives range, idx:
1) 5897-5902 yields -1.8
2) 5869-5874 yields -3.3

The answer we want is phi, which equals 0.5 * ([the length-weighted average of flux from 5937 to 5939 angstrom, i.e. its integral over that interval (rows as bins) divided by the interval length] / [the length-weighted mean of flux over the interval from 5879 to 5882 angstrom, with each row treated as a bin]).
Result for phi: 0.52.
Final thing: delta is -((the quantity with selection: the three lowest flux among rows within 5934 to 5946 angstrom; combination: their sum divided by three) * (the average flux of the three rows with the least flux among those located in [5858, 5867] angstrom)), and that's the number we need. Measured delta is -32.0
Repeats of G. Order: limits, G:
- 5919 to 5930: 5919.47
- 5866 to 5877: 5866.55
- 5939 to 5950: 5941.32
